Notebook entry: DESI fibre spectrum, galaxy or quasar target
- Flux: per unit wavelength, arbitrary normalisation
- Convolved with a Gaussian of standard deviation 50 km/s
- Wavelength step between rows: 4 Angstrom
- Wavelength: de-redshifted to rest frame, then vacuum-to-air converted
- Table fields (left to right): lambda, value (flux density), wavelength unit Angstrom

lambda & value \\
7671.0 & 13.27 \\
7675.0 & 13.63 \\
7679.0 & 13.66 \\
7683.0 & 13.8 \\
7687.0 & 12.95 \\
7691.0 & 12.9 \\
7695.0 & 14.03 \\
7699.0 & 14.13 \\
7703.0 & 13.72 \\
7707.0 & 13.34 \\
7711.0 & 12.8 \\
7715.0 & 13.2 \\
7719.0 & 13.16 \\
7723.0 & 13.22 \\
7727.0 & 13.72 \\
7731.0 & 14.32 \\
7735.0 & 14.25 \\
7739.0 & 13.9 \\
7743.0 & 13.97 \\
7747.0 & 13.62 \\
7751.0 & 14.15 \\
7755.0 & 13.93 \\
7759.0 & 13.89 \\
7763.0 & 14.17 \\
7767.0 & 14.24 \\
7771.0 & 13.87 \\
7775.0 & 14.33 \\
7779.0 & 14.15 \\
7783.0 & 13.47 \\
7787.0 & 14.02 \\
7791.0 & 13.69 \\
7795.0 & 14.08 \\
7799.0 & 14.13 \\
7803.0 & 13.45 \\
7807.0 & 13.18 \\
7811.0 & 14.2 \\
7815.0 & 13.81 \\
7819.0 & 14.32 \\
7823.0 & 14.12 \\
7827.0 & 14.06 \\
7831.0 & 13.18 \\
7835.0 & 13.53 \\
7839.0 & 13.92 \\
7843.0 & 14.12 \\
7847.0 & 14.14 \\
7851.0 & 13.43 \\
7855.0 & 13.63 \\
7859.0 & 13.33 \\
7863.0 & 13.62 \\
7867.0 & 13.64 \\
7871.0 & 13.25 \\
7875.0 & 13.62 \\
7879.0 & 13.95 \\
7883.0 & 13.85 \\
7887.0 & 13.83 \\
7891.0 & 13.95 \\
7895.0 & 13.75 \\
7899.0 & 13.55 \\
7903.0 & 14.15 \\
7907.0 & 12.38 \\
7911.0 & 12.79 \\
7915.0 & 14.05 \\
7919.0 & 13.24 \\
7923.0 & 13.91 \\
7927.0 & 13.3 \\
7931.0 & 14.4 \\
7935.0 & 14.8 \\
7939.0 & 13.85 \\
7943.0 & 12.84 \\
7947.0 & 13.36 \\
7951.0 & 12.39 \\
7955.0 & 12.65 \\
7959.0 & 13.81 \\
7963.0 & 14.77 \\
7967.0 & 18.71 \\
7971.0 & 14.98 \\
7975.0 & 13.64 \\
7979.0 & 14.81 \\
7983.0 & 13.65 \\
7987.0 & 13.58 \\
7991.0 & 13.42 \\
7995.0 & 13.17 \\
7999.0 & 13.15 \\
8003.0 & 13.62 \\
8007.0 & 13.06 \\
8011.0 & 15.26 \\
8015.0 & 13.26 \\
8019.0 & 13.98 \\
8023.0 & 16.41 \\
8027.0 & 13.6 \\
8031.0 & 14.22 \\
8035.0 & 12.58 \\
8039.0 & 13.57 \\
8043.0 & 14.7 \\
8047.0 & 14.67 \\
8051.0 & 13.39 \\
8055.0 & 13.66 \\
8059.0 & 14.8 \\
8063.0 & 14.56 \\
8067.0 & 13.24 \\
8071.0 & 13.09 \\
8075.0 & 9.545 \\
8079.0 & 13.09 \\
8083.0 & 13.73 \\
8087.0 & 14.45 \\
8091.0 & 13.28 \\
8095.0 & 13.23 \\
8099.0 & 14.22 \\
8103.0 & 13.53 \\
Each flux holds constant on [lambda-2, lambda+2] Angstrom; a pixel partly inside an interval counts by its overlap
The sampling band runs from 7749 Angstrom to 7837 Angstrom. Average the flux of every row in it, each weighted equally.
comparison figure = 13.91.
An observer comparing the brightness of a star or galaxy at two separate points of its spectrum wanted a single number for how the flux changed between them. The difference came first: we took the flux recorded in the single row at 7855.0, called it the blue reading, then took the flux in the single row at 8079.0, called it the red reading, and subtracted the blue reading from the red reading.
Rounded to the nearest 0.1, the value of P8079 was -0.5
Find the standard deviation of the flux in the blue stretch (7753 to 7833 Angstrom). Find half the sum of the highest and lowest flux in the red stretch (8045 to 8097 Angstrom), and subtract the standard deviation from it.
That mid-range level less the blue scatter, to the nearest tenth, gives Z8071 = 11.8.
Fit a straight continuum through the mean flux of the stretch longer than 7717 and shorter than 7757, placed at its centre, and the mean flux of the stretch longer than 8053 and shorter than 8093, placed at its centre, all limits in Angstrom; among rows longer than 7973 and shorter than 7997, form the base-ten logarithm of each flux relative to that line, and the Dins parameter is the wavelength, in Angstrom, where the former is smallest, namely 7995.0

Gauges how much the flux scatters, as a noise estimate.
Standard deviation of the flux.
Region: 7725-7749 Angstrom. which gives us 0.3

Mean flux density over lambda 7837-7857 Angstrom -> 13.8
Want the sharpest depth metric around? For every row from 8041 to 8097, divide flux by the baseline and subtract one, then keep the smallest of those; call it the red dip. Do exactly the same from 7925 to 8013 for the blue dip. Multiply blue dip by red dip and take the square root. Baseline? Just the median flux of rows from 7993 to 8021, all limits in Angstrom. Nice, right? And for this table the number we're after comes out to 0.14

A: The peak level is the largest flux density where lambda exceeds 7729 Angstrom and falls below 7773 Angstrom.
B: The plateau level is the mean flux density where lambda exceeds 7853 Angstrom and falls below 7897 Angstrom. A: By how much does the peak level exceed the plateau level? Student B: 0.6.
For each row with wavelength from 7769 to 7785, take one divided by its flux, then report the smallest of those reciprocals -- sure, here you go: 0.070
